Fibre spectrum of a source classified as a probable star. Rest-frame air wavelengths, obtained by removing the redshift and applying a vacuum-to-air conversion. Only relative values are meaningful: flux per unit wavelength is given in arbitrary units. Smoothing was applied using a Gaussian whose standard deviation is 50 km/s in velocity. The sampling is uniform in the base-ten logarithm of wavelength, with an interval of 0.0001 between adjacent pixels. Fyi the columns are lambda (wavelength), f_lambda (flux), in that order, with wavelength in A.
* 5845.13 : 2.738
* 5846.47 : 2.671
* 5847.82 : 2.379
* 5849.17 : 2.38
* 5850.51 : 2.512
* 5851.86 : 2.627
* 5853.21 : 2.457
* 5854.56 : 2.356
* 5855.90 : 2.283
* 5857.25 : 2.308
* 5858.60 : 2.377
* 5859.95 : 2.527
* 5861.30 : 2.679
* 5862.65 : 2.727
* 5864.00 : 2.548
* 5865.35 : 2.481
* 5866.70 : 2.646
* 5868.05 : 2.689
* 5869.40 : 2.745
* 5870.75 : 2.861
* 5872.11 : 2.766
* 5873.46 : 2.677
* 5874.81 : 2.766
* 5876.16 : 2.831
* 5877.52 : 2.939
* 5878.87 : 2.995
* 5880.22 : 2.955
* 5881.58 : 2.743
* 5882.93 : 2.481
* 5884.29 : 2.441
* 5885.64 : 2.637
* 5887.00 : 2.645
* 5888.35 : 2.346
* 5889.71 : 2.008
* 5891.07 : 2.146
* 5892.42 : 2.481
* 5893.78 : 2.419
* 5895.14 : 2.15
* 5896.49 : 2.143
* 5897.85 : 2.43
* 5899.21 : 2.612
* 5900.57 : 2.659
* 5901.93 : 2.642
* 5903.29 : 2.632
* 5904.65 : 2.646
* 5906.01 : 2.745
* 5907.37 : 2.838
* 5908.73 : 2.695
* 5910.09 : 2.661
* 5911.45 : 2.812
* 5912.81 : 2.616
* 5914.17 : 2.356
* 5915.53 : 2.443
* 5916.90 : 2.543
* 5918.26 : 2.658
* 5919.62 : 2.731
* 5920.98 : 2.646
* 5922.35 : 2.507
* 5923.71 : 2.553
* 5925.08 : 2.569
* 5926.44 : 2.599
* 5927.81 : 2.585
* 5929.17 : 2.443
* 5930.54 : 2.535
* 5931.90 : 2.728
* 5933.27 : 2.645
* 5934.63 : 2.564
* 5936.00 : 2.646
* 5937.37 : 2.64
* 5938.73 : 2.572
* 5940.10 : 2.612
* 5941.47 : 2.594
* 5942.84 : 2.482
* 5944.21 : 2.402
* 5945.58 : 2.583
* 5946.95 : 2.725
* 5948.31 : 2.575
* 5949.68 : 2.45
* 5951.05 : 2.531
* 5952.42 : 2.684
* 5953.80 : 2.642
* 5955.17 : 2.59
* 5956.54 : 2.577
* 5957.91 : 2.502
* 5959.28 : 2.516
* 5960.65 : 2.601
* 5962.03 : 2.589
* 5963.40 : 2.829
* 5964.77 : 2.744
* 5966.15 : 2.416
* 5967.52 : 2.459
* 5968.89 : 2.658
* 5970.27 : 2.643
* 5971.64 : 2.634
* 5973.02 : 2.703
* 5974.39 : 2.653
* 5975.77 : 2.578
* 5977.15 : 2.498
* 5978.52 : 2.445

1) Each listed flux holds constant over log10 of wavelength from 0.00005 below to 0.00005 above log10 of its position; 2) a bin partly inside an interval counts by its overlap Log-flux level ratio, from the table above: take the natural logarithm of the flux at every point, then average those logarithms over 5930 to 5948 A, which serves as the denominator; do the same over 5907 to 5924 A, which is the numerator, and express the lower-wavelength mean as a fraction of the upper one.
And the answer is 1.01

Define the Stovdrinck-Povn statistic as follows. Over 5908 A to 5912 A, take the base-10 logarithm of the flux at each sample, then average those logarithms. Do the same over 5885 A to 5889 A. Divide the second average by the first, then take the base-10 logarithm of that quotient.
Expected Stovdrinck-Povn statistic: -0.031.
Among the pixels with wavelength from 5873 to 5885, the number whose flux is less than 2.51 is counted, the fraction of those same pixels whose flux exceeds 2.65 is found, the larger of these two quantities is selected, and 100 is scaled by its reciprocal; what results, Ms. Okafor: 50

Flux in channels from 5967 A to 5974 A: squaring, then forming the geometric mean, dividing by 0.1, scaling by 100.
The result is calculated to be 6854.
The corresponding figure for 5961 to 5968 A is 6773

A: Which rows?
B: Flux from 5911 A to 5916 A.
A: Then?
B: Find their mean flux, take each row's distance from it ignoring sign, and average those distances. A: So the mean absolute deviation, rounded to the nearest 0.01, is 0.16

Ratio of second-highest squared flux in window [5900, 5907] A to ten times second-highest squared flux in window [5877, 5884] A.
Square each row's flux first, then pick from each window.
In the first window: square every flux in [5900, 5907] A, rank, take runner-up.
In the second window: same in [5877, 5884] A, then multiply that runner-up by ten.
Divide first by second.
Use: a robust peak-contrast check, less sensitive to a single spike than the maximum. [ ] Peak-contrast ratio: 0.081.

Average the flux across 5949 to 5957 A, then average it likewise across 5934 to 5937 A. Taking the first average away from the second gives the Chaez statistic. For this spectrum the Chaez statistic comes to 0.03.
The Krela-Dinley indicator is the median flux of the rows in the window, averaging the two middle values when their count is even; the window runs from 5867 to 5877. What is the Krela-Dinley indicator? 2.77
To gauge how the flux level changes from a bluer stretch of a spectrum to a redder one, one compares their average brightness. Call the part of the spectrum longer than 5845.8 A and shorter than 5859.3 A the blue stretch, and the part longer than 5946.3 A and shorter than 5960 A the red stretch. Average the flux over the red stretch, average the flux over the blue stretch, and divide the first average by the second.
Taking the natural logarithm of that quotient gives 0.06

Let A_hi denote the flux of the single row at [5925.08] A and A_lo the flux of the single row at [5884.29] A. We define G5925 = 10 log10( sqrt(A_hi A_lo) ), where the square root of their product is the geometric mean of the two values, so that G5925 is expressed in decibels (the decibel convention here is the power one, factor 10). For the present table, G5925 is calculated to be 3.99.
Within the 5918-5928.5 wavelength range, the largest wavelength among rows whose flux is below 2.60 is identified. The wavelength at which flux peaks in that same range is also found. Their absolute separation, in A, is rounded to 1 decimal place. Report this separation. 8.2 A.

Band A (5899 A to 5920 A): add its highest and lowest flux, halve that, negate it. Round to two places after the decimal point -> -2.60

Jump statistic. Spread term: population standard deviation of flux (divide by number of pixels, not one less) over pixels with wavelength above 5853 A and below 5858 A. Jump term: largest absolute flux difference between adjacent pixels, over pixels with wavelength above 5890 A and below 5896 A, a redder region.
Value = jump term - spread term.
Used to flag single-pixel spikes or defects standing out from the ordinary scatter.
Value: 0.27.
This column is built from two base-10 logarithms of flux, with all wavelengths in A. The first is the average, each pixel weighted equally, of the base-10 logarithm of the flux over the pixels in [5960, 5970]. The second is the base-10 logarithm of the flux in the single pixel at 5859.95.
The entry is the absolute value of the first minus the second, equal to 0.014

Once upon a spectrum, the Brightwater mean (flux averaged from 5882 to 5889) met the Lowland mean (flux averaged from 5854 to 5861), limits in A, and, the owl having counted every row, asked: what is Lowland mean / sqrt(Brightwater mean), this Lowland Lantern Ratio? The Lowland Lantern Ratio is 1.50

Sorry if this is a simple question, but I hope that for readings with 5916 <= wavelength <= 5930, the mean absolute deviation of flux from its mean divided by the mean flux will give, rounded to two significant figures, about 0.023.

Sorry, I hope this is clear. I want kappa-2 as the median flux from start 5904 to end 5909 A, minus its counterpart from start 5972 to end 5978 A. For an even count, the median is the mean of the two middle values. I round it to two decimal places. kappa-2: 0.10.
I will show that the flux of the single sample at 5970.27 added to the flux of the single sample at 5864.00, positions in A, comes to 5.19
